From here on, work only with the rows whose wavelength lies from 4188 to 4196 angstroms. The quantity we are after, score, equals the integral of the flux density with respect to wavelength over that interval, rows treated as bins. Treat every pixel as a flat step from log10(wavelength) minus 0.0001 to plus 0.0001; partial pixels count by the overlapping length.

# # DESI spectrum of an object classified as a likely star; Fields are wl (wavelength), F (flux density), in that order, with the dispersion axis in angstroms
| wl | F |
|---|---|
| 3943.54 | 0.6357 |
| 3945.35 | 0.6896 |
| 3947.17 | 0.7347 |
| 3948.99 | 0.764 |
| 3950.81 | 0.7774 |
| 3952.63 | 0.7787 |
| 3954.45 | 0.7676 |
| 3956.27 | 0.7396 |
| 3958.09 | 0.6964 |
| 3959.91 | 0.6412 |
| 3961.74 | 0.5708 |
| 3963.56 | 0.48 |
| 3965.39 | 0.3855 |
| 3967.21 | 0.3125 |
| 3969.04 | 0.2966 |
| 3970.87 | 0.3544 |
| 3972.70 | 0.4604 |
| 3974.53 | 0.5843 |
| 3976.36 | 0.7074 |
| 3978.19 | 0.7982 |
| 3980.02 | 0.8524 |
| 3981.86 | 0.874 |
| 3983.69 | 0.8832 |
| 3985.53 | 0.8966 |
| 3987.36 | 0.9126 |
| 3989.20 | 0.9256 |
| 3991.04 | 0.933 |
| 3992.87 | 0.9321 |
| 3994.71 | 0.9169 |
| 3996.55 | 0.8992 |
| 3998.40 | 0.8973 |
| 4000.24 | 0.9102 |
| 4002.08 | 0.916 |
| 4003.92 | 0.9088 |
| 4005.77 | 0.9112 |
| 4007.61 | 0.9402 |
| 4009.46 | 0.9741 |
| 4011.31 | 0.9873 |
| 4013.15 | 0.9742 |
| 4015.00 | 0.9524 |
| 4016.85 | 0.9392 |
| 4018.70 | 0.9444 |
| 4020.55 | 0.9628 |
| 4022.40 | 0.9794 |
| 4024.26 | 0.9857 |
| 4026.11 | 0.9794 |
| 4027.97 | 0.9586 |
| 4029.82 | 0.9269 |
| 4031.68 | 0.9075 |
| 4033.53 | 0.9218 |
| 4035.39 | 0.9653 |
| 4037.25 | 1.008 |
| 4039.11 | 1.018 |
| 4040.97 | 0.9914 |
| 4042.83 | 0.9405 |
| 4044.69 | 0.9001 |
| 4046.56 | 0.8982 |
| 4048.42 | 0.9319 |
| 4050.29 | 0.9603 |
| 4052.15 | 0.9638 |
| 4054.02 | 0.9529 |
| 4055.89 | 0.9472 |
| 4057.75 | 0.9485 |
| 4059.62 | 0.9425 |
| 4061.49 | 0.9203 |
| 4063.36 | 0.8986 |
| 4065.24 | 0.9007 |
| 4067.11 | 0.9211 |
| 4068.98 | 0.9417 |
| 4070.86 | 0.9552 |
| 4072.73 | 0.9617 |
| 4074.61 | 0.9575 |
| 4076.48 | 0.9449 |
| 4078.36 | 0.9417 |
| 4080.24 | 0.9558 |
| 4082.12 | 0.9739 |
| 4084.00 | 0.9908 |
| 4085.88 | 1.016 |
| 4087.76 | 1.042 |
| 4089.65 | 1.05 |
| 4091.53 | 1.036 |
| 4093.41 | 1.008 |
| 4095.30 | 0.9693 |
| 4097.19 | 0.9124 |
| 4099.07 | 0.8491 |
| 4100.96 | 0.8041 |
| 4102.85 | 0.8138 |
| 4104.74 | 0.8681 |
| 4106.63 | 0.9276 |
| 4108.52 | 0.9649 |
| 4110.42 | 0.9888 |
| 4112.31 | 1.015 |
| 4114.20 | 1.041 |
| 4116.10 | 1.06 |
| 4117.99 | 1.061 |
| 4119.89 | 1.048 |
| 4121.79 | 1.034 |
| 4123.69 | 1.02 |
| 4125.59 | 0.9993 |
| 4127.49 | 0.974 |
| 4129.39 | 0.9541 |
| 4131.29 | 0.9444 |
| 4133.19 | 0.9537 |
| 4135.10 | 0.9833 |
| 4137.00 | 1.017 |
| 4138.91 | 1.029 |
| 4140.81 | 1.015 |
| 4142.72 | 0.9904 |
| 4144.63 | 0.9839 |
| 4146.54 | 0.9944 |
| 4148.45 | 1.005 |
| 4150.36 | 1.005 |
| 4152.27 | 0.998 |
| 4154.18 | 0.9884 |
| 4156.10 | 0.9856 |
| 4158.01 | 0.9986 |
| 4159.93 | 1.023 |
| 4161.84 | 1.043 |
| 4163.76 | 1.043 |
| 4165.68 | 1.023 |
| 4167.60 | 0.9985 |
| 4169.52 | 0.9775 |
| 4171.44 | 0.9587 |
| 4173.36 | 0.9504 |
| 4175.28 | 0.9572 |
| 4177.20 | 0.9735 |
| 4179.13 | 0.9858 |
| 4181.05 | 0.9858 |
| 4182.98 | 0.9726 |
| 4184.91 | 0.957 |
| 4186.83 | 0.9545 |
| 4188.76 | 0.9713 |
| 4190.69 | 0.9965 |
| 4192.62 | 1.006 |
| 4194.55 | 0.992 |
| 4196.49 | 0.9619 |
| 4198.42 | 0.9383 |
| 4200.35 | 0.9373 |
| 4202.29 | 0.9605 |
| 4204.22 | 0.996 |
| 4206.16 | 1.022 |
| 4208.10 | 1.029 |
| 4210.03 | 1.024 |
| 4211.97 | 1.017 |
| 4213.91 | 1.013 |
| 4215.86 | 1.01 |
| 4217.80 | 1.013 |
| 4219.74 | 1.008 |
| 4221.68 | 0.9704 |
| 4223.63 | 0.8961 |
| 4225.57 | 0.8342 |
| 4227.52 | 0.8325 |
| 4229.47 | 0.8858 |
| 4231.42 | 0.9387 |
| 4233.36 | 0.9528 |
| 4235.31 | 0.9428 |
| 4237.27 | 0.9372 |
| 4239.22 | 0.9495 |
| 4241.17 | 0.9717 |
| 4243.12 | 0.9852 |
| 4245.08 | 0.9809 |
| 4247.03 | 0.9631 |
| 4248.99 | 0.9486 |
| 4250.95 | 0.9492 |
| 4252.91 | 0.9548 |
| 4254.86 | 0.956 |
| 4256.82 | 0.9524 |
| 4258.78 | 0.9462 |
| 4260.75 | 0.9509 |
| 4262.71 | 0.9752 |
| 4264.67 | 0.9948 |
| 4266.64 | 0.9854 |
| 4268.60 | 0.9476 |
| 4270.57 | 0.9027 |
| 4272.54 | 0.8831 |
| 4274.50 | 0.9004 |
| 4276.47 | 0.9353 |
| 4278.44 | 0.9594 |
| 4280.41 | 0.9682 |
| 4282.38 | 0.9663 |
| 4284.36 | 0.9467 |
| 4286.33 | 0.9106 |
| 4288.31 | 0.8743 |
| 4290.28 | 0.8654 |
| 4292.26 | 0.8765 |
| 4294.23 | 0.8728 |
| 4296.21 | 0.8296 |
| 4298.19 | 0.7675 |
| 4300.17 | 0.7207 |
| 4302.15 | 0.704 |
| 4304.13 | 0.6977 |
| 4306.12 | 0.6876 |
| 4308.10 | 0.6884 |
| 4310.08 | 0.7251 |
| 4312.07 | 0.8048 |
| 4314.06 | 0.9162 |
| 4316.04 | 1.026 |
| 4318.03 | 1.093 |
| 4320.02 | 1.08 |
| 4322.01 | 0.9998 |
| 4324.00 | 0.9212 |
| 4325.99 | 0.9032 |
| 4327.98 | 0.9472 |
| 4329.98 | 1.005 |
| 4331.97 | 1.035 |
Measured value 7.9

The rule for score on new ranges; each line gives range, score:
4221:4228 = 6.2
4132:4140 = 8.0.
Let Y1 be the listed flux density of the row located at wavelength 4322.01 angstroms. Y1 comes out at 0.9998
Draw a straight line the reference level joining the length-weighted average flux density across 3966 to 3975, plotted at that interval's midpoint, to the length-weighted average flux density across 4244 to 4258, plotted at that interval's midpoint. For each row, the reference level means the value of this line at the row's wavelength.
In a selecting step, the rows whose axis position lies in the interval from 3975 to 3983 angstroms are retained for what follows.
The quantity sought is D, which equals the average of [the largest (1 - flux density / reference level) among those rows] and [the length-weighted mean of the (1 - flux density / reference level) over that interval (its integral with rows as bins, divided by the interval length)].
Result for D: -0.85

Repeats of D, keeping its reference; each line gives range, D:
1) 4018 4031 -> -0.87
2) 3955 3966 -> -0.31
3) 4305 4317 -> 0.31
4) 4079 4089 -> -0.58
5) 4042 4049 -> -0.67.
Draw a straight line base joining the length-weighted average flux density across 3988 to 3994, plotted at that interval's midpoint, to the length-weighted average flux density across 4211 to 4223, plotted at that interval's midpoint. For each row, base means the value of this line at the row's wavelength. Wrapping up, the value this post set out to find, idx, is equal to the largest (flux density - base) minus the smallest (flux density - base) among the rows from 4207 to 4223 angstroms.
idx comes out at 0.063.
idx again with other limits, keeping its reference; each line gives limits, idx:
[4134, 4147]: 0.047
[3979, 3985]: 0.030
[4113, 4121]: 0.019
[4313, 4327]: 0.192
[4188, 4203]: 0.071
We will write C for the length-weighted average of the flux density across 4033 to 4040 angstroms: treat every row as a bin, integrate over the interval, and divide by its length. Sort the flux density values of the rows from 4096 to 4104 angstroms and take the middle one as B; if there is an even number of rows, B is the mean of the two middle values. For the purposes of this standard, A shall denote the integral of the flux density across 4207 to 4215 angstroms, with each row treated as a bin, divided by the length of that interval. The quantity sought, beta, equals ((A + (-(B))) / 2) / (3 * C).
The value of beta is 0.032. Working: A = 1.02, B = 0.83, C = 0.981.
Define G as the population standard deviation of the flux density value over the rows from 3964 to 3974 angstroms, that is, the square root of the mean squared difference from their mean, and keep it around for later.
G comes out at 0.06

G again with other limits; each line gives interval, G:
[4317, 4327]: 0.08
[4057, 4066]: 0.02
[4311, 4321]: 0.11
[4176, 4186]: 0.01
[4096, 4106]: 0.04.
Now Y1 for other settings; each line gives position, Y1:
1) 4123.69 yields 1.02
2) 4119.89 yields 1.048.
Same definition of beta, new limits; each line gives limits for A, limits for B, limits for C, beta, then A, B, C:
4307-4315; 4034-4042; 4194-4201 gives -0.038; 0.78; 1.00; 0.956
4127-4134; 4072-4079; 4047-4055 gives 0.001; 0.96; 0.95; 0.949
